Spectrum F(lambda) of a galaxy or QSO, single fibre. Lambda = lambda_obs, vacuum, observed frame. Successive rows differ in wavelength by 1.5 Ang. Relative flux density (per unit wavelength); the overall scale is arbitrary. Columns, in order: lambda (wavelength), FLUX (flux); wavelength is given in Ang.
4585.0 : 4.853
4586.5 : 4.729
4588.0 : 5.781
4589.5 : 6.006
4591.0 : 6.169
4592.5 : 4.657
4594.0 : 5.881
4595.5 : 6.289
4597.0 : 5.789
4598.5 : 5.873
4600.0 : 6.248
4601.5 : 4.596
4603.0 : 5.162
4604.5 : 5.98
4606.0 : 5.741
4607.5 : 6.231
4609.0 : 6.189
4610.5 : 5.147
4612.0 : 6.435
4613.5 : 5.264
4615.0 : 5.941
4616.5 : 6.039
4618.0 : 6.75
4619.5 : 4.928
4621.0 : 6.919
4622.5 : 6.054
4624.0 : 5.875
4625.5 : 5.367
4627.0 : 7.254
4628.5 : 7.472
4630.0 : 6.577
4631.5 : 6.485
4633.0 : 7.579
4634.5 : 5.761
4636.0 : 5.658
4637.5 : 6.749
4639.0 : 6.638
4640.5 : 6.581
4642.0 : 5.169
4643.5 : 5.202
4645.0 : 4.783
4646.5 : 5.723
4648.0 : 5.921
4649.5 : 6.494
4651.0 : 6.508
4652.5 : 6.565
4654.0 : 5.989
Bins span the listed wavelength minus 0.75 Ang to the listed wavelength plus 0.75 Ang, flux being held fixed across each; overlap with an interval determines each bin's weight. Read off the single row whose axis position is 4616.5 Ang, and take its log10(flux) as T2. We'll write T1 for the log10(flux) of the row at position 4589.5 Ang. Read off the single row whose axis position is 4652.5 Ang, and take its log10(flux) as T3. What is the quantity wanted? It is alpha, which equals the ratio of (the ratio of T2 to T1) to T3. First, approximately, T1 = 0.78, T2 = 0.78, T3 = 0.82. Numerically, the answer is 1.23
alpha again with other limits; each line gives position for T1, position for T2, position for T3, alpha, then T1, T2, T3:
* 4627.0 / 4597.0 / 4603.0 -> 1.24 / 0.86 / 0.76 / 0.71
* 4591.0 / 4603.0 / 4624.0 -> 1.17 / 0.79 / 0.71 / 0.77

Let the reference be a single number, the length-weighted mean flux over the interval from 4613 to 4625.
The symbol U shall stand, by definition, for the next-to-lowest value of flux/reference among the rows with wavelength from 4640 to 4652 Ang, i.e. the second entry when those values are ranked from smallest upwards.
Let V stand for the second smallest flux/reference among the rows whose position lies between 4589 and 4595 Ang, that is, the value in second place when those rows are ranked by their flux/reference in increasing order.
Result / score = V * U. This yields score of 0.85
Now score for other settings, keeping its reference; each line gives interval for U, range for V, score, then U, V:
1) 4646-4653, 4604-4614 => 0.87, 0.99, 0.88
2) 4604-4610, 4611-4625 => 0.88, 1.00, 0.88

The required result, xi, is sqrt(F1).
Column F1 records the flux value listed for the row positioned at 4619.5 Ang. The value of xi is 2.22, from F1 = 4.928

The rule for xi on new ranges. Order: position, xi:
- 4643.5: 2.28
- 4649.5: 2.55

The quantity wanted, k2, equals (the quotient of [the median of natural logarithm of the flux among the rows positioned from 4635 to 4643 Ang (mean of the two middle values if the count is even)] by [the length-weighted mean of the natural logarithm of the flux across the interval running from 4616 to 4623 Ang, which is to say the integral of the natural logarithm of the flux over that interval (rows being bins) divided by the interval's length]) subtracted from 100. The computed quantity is 99.0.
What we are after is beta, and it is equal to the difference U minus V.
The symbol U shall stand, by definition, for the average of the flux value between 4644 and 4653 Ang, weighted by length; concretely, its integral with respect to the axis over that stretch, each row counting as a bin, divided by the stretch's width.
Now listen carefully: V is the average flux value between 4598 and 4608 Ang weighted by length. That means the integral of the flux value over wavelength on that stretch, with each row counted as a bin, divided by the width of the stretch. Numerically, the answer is 0.3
